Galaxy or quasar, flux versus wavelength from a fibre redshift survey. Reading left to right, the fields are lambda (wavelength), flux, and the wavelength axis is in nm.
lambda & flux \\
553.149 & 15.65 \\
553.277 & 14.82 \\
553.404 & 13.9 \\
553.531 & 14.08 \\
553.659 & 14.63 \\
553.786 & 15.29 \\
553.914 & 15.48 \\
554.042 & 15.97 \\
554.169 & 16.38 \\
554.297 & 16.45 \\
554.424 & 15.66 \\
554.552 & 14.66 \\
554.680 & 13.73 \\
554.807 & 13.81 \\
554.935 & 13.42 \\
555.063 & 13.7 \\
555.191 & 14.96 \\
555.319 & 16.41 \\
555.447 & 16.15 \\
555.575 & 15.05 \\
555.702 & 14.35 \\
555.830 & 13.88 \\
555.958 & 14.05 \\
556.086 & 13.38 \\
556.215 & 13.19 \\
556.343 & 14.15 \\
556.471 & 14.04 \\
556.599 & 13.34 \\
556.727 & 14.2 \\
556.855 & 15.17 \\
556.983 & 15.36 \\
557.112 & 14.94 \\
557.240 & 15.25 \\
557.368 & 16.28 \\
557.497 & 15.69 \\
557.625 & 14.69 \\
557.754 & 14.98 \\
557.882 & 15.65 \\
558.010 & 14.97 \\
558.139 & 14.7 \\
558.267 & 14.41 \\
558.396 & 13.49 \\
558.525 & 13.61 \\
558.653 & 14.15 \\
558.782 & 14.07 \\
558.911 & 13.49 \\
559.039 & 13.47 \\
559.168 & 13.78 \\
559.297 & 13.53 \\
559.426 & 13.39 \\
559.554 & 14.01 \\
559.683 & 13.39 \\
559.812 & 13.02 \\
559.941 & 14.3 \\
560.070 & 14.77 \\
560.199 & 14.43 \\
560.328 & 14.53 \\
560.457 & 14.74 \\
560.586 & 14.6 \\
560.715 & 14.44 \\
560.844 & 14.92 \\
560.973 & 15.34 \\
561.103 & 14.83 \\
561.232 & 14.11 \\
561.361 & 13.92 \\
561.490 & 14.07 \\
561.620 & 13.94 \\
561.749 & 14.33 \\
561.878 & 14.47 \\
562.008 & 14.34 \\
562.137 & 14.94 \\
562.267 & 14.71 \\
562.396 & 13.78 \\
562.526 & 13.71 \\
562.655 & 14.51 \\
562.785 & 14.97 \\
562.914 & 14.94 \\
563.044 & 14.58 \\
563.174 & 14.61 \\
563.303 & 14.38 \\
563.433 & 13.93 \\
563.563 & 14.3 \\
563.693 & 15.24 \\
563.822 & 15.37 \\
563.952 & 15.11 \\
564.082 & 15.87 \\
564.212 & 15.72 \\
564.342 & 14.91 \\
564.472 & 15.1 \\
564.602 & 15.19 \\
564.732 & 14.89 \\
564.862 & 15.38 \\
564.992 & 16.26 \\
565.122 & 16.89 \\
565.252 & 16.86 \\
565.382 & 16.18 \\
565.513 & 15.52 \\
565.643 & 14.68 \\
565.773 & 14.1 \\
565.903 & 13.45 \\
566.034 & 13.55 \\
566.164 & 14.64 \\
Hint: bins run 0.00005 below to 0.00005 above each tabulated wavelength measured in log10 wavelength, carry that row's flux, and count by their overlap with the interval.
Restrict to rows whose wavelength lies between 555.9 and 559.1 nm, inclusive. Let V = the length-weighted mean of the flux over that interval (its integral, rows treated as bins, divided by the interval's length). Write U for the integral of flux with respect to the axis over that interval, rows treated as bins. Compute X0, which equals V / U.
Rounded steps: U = 46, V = 14.4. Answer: 0.3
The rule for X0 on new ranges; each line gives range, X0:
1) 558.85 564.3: 0.2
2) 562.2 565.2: 0.3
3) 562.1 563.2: 0.9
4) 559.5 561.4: 0.5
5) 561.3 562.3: 1.0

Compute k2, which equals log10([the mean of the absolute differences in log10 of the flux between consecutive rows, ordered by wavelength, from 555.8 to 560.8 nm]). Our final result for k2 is -1.85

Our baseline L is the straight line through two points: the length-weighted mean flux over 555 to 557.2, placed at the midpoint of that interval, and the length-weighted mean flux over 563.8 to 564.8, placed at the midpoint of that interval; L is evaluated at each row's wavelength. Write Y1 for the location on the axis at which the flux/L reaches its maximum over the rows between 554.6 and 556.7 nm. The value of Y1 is 555.319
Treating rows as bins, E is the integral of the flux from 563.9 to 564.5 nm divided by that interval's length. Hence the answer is 15.4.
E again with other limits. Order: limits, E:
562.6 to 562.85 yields 14.8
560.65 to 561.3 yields 14.7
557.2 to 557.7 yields 15.5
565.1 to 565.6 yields 16.2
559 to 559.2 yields 13.6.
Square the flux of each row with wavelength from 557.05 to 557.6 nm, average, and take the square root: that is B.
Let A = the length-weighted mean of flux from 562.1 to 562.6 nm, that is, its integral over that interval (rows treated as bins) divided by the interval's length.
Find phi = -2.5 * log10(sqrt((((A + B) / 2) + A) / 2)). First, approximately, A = 14.3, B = 15.5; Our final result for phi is -1.45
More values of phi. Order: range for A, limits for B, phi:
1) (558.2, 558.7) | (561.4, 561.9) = -1.43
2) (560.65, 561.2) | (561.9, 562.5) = -1.46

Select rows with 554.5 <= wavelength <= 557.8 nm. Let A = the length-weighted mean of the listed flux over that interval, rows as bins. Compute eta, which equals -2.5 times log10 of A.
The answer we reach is -2.908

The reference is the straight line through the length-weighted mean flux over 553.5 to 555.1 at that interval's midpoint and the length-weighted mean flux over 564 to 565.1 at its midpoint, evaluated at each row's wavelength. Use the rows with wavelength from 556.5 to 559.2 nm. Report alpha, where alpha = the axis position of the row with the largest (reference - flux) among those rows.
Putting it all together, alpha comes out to 559.039 nm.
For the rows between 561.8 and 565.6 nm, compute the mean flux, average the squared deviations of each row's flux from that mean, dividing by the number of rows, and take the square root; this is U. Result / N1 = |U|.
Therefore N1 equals 0.80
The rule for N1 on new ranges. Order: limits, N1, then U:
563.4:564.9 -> 0.52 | 0.52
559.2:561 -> 0.65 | 0.65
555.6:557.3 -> 0.71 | 0.71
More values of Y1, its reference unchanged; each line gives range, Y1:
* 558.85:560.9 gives 560.844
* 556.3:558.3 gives 557.368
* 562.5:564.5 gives 564.082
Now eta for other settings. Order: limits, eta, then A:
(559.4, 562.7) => -2.888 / 14.3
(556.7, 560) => -2.895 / 14.4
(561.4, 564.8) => -2.917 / 14.7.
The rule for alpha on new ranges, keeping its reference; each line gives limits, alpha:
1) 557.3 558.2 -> 558.139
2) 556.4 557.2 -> 556.599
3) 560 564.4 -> 562.526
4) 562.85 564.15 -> 563.433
